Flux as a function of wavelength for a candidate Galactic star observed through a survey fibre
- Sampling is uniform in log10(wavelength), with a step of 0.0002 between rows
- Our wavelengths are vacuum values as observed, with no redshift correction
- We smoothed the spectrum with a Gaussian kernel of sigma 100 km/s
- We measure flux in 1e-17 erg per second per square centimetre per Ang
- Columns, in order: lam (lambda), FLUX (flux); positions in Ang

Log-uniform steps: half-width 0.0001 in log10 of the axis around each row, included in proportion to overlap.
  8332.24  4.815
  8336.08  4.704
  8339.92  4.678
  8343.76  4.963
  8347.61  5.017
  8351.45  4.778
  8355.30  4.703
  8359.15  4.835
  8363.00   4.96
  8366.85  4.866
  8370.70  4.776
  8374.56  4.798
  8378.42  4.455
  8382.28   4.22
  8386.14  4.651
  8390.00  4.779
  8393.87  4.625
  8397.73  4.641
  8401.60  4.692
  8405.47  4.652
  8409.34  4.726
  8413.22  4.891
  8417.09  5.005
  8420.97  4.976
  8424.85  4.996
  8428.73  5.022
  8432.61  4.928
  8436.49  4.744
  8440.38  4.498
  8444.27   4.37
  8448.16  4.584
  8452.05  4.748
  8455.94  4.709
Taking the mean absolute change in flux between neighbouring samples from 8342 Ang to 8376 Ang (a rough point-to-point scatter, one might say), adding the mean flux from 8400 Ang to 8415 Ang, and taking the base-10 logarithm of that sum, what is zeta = 0.685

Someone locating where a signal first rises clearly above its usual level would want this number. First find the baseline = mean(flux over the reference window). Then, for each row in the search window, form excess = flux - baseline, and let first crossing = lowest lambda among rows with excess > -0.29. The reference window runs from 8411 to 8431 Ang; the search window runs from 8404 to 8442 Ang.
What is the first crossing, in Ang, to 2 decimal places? 8409.34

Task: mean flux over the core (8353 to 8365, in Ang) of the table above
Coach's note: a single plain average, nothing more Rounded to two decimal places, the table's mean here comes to 4.83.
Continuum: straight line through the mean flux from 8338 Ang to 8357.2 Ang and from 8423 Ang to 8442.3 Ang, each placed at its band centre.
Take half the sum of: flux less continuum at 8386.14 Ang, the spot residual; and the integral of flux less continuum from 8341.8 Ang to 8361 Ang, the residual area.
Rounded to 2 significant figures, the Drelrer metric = 0.21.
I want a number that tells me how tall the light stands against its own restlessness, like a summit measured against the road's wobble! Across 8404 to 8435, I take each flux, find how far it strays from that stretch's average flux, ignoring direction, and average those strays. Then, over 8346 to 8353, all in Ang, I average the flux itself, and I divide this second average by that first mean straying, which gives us 46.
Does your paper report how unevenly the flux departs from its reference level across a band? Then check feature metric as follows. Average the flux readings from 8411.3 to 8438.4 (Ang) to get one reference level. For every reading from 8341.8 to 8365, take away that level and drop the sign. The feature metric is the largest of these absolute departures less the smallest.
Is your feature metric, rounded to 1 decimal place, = 0.2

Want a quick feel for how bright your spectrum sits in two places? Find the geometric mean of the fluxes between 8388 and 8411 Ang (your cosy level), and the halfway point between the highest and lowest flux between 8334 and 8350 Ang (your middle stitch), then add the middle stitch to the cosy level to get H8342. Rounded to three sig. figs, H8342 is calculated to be 9.53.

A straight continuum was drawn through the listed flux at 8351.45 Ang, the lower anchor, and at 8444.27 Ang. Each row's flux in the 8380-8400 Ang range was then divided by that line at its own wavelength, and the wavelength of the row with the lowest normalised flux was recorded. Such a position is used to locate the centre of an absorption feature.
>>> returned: 8382.28 Ang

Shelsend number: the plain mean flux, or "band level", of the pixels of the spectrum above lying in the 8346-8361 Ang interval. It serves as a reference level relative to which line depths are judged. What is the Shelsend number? 4.83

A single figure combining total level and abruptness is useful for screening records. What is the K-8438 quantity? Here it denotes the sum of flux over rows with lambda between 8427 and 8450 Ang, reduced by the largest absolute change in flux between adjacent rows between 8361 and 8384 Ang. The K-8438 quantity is 27.8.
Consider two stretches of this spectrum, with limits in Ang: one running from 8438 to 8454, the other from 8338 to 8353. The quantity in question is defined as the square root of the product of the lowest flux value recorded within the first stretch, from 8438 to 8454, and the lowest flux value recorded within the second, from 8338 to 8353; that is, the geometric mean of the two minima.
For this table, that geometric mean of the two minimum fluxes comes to 4.52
